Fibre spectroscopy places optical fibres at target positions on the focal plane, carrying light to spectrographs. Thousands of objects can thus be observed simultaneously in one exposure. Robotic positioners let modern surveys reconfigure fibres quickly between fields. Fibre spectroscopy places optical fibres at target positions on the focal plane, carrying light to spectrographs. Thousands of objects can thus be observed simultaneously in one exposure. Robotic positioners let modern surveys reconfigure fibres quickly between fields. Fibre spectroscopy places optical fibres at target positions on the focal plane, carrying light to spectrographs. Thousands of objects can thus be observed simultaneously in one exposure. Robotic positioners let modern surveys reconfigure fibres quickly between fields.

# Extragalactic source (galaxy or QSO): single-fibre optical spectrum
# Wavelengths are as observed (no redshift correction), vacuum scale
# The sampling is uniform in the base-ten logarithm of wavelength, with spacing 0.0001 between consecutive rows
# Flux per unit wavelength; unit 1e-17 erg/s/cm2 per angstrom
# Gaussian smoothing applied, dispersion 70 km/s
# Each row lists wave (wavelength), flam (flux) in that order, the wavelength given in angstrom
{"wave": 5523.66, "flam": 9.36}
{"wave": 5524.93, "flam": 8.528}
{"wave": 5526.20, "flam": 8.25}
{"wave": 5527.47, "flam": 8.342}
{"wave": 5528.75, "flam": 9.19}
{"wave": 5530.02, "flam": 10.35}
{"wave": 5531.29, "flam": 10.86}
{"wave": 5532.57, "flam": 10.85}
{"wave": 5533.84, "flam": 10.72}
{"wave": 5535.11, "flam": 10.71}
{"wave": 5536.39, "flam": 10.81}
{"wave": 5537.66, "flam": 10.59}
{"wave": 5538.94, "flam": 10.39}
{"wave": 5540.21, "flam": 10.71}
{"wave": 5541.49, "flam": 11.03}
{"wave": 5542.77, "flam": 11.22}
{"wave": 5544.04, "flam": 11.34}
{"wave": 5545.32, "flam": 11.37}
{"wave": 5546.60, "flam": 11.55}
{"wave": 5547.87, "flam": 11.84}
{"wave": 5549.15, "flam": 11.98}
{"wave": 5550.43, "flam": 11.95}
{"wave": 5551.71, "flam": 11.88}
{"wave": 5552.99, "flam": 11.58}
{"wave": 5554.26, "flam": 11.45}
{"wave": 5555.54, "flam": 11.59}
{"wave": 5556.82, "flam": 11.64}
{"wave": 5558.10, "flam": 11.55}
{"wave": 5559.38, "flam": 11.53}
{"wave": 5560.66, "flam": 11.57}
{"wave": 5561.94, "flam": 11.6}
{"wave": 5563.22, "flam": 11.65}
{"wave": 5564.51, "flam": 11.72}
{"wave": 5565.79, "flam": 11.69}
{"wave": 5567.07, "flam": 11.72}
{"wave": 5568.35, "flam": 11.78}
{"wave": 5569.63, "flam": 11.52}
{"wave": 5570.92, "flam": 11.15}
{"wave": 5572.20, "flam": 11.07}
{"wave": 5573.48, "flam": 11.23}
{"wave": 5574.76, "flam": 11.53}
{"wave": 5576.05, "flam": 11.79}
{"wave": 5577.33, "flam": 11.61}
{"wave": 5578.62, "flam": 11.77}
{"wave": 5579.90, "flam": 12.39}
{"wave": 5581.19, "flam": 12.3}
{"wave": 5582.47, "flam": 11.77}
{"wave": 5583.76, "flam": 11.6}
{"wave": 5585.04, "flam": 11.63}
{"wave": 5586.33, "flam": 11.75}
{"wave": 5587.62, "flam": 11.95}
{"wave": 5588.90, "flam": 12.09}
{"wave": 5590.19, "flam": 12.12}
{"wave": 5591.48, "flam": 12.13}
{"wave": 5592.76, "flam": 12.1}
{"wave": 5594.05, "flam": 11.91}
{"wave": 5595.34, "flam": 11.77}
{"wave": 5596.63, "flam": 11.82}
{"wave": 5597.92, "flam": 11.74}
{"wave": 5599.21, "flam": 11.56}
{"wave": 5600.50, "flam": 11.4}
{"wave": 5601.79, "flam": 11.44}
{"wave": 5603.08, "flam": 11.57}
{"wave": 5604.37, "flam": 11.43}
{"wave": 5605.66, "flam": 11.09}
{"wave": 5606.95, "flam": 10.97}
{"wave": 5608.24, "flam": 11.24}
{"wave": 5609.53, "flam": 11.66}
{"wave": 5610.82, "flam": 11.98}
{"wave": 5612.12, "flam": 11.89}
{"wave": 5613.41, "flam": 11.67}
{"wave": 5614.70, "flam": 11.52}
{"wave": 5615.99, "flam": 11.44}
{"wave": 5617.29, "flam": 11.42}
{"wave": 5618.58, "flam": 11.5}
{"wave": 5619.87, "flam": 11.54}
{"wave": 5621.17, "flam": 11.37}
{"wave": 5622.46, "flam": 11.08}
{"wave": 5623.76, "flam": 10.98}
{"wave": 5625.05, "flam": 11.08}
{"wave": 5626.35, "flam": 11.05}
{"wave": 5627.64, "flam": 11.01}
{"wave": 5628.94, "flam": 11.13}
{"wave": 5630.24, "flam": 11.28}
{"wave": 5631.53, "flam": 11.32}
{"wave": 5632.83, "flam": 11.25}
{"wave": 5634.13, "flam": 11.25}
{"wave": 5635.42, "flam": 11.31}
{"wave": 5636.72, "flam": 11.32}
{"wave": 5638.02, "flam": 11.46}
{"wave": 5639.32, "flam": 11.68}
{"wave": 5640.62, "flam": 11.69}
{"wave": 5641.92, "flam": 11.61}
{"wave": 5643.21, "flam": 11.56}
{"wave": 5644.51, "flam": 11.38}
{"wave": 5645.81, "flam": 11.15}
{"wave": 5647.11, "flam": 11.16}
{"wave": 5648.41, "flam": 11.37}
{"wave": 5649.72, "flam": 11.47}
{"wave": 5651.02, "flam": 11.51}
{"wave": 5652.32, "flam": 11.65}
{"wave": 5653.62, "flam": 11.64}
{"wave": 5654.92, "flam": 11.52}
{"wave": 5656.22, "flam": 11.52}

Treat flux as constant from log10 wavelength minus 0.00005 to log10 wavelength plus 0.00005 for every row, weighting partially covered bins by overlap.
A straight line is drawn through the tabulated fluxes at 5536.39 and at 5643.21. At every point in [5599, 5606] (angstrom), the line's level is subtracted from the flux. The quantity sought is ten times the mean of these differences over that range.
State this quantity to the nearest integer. 1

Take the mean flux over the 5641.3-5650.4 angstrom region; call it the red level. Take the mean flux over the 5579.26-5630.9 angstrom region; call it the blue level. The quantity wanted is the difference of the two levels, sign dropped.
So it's 0.2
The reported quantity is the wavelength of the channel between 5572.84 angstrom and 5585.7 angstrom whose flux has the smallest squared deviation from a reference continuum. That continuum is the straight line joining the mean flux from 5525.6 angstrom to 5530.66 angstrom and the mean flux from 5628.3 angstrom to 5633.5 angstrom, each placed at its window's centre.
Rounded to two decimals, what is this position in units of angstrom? 5573.48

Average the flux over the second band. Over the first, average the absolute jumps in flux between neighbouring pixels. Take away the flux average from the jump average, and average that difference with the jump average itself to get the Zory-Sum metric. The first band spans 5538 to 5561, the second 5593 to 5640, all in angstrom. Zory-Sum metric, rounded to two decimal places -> -5.57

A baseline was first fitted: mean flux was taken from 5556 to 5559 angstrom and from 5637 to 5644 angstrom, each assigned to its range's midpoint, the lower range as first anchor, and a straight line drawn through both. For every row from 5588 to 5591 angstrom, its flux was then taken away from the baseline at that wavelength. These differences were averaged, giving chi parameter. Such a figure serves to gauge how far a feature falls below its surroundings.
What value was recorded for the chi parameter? -0.51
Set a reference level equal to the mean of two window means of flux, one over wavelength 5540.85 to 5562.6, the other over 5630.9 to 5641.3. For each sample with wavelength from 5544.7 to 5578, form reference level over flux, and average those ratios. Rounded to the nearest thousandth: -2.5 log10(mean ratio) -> 0.010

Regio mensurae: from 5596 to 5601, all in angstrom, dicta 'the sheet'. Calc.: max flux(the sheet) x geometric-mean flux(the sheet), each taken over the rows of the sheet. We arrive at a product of 137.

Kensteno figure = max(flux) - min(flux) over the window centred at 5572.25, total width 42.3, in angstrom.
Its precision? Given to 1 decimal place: 1.3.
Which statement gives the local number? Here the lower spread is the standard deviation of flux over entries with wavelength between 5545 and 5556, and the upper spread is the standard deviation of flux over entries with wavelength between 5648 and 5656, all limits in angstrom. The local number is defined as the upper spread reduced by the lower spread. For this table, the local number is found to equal -0.12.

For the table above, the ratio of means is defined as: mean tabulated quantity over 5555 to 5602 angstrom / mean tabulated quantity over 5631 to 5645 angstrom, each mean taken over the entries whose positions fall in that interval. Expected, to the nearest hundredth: 1.02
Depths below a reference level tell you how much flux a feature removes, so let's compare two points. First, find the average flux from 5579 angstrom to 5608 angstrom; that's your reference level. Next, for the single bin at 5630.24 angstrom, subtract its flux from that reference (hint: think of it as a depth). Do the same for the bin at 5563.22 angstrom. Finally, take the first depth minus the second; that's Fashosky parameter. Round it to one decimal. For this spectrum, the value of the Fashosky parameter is 0.4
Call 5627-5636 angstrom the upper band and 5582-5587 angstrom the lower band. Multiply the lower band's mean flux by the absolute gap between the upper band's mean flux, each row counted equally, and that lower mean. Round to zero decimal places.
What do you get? 5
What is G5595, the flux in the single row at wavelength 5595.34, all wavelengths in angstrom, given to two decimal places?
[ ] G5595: 11.77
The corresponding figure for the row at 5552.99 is 11.58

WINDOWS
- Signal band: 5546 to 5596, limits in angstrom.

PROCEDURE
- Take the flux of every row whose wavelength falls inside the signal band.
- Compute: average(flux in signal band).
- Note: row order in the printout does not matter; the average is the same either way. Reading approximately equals 11.73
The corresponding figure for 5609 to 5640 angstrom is 11.38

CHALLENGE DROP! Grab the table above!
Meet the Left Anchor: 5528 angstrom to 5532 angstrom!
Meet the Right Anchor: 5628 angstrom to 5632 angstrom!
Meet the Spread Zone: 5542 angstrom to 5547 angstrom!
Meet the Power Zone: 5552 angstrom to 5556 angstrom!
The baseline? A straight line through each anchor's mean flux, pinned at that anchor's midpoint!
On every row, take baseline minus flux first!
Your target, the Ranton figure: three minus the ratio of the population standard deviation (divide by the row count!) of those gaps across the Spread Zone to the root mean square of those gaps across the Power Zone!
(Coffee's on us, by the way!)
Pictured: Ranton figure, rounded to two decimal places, 2.91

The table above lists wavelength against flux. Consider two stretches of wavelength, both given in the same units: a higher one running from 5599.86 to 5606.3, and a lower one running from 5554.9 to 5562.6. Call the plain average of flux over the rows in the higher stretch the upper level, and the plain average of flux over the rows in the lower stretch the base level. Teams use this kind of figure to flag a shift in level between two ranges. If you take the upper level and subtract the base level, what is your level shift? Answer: -0.19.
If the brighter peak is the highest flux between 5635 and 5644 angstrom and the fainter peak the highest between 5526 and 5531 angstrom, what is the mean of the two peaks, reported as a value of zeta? 11.0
